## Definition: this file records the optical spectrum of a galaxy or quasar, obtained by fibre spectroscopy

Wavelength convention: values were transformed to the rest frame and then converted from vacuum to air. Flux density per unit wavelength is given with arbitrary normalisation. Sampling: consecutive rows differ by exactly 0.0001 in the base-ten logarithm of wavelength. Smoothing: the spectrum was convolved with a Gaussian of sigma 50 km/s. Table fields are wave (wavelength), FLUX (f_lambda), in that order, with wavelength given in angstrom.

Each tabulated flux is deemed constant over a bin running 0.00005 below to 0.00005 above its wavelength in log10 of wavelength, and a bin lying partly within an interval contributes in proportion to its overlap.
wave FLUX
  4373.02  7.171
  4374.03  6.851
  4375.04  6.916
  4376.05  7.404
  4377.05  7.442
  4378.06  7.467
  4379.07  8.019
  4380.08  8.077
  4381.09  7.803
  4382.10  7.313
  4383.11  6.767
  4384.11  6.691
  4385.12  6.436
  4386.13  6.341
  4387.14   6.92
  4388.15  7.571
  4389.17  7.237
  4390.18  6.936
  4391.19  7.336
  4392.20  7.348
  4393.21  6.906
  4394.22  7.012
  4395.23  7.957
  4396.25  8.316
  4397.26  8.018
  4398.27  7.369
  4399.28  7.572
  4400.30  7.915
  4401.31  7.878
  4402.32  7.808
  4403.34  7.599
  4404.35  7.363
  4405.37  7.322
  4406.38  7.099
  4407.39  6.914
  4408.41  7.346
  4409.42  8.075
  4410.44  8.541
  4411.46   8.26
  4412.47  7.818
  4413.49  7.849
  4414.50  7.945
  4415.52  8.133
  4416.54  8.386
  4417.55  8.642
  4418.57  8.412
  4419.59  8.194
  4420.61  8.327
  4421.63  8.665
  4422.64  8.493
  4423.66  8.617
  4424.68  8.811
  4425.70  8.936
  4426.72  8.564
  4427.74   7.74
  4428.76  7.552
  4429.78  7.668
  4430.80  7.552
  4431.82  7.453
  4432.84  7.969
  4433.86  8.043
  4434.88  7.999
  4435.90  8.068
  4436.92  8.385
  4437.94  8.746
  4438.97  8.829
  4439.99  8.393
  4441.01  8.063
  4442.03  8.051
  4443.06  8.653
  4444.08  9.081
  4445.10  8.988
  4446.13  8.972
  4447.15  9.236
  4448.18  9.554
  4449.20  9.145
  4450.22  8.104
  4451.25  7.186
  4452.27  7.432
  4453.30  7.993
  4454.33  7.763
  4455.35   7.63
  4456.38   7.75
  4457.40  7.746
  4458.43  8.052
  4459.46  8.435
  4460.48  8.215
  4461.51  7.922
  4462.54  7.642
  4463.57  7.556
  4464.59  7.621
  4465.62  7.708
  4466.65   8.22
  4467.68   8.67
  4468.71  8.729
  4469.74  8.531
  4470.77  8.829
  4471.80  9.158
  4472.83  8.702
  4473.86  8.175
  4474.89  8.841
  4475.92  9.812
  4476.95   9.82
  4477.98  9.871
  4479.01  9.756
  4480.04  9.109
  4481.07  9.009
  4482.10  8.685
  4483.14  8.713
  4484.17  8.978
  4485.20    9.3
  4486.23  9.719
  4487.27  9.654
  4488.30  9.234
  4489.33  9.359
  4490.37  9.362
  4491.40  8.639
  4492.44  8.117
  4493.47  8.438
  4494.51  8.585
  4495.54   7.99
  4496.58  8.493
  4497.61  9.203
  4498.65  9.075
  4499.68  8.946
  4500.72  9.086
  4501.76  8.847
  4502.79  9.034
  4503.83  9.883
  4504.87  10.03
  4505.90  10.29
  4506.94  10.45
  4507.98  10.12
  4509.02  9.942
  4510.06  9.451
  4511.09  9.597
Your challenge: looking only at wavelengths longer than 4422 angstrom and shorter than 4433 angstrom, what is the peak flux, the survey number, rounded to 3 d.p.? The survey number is 8.936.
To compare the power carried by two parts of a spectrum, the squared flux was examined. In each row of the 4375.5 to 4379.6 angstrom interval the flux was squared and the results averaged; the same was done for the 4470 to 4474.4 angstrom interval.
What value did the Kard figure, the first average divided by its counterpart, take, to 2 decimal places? 0.76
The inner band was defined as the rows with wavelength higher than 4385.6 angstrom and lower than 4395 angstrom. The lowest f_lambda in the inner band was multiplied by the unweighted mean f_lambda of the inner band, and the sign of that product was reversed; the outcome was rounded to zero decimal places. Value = -45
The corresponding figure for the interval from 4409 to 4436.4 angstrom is -61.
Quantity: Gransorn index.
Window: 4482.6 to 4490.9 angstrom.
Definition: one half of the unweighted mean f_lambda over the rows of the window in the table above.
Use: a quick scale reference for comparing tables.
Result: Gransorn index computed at 4.64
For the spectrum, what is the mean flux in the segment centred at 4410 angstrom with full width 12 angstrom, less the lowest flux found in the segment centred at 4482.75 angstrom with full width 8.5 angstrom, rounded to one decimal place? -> -1.0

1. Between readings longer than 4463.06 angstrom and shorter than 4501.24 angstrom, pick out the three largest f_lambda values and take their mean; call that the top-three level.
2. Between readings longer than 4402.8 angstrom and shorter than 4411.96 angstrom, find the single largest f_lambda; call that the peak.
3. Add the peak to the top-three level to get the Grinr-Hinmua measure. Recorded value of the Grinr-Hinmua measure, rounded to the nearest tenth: 18.4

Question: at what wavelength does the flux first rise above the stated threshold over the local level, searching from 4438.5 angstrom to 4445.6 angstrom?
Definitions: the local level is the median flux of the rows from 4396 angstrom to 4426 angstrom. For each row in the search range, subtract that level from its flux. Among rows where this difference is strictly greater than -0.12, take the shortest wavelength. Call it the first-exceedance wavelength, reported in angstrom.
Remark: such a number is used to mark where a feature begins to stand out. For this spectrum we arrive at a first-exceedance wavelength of 4438.97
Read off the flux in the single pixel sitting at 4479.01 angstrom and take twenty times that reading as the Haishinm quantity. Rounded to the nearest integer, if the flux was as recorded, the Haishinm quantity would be 195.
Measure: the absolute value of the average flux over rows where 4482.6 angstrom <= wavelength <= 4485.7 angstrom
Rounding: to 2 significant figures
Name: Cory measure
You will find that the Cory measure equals 9.0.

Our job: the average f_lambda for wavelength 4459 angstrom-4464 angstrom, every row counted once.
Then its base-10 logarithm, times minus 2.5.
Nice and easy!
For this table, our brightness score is -2.25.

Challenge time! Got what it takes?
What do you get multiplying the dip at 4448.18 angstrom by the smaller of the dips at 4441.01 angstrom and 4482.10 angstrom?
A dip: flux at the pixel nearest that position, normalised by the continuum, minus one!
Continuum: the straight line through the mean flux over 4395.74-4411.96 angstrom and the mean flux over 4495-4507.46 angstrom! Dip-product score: -0.004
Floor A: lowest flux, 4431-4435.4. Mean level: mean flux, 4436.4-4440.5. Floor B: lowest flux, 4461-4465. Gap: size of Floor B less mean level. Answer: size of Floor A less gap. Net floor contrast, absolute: 6.4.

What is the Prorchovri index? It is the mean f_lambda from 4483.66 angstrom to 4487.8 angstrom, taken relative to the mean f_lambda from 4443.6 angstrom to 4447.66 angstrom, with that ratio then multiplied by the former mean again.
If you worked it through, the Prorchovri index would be 9.8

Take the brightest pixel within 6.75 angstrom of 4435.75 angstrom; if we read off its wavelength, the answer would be 4438.97 angstrom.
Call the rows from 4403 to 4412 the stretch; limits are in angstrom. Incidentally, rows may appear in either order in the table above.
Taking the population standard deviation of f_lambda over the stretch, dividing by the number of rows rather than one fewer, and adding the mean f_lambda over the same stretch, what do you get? 8.14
